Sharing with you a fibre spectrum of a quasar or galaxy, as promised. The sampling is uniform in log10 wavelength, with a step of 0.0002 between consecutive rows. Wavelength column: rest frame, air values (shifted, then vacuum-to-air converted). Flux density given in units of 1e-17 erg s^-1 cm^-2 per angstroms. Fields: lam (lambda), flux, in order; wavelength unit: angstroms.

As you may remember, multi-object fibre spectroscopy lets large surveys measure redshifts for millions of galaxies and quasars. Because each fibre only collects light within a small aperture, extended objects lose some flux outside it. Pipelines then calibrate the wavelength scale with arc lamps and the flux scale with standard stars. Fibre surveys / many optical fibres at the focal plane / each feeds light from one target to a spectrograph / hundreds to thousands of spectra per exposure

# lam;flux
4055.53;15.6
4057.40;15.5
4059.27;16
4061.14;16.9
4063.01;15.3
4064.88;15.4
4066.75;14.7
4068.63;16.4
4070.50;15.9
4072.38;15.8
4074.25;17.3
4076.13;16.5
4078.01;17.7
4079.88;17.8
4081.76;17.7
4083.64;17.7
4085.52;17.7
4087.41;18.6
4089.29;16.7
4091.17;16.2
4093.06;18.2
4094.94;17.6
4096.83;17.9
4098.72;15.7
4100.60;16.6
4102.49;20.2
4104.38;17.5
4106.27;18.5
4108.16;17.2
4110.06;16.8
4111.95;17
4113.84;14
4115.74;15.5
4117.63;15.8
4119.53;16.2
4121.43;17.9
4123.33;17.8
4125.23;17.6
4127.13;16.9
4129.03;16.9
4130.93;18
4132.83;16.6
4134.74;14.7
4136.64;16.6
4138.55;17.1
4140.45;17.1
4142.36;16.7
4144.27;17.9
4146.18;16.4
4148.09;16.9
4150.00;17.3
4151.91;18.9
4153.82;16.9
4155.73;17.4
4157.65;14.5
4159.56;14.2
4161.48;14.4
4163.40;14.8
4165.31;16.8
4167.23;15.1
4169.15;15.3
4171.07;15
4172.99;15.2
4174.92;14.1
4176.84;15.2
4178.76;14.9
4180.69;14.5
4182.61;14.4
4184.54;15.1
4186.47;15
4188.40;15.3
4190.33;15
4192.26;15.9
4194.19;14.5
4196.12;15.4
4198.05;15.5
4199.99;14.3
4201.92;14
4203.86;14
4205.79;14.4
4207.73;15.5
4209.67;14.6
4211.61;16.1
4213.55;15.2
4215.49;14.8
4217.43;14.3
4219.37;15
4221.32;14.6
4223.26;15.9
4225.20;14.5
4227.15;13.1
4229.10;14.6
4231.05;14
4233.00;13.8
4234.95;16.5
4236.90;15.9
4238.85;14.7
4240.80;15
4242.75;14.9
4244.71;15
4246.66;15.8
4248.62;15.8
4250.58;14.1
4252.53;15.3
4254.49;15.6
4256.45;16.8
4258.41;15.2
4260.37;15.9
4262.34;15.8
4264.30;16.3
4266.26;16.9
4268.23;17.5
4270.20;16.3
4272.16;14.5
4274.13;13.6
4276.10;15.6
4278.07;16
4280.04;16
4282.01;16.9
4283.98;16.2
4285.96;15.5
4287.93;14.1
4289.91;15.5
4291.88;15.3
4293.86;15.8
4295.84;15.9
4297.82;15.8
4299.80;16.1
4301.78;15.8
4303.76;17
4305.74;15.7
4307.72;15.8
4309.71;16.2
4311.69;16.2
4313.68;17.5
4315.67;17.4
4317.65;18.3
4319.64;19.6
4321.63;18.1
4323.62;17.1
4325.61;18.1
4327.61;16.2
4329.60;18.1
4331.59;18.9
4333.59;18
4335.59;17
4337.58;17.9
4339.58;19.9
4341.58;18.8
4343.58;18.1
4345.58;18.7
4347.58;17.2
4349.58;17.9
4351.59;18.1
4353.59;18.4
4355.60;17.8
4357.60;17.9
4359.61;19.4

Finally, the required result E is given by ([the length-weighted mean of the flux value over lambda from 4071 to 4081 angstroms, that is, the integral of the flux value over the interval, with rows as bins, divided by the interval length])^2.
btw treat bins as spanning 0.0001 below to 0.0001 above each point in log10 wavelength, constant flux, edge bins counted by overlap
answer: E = 289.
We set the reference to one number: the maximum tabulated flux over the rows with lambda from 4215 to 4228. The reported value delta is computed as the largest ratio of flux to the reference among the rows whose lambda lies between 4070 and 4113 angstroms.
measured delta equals 1.27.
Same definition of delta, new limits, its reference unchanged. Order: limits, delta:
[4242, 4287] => 1.10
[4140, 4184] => 1.19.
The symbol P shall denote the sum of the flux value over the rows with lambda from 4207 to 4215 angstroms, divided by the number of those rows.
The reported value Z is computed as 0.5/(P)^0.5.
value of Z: 0.128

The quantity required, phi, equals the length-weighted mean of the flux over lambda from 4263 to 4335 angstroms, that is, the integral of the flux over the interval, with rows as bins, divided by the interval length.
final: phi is 16.5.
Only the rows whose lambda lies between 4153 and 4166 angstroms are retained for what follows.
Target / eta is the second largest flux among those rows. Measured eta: 16.9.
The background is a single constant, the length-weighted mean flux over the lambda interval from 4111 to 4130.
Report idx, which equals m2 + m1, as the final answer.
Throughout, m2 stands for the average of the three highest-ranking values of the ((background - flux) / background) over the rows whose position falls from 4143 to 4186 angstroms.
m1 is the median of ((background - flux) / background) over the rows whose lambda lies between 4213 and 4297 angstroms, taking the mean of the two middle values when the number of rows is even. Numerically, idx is 0.21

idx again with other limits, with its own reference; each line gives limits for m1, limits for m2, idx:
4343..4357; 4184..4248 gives 0.08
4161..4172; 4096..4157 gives 0.20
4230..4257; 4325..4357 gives 0.07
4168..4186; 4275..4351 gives 0.19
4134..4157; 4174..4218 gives 0.13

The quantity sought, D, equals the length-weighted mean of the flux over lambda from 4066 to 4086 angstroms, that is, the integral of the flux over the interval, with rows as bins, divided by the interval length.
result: 16.8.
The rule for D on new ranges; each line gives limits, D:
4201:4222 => 14.8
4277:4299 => 15.7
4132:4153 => 16.9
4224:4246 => 14.8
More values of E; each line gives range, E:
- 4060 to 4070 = 248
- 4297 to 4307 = 259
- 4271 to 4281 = 230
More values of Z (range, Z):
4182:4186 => 0.130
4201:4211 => 0.131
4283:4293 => 0.128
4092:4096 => 0.118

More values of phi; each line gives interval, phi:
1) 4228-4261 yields 15.2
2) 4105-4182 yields 16.3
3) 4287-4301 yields 15.5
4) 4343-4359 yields 18.0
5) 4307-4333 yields 17.5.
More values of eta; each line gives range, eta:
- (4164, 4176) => 15.3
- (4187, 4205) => 15.5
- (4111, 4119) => 15.8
